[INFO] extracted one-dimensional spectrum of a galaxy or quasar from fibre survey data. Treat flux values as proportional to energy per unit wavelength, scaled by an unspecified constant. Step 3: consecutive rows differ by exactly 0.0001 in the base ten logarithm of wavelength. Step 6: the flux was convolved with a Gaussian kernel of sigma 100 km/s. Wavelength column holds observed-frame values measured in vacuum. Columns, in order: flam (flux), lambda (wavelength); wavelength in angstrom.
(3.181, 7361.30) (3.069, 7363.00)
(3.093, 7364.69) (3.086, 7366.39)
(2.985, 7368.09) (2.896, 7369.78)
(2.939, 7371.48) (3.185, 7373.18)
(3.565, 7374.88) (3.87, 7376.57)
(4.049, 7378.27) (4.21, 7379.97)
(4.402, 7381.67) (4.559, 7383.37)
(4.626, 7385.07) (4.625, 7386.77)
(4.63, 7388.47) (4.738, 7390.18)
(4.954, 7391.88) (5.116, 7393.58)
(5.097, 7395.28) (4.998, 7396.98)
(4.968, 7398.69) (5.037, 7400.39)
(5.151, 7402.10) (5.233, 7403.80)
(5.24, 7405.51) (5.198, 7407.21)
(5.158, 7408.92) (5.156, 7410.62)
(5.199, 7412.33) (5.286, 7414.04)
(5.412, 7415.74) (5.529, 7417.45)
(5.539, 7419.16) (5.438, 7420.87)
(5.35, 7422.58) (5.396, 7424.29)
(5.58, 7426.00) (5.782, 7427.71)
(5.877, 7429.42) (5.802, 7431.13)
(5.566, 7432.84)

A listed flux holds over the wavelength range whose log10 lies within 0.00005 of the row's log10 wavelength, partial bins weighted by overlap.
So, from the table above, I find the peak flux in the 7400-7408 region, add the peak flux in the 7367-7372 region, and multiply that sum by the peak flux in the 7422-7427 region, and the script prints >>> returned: 46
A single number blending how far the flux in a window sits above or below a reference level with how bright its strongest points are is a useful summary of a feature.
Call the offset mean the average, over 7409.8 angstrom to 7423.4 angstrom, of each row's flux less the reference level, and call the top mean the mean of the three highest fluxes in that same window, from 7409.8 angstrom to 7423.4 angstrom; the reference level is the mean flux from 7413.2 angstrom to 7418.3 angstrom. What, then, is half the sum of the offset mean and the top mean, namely 2.73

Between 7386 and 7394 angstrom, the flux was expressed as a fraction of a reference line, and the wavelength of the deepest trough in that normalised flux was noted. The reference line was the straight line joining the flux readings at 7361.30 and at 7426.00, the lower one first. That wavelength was 7388.47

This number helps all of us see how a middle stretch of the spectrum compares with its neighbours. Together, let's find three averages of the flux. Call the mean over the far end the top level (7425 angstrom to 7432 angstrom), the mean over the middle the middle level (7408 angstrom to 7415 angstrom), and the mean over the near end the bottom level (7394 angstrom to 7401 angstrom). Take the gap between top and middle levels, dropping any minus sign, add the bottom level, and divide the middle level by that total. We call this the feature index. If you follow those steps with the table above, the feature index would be 0.93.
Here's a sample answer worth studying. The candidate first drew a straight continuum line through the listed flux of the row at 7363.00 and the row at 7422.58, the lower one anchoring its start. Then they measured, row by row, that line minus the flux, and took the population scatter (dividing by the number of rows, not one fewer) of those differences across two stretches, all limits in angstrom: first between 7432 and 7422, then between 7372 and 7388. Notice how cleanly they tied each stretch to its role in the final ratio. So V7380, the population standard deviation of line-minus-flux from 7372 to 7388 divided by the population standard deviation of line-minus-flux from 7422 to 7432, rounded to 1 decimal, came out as 3.0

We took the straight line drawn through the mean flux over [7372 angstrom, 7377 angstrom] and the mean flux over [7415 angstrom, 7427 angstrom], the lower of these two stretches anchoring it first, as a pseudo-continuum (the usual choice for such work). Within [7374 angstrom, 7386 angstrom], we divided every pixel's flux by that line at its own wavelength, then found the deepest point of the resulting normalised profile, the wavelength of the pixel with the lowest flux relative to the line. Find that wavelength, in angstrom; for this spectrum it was 7374.88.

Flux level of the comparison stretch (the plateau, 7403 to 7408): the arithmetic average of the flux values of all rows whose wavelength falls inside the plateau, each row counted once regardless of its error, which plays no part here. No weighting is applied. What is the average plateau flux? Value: 5.22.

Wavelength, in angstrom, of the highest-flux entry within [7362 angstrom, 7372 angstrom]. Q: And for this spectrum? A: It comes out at 7364.69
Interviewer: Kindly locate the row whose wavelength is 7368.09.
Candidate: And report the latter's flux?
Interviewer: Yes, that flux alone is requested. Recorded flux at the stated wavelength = 2.985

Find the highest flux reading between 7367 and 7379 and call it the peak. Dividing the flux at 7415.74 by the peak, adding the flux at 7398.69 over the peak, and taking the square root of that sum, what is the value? 1.60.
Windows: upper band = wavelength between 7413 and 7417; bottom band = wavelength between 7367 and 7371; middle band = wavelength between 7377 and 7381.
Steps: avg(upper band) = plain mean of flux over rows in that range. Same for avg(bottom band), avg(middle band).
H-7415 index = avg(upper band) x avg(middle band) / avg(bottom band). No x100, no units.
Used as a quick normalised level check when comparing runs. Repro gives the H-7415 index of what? 7.5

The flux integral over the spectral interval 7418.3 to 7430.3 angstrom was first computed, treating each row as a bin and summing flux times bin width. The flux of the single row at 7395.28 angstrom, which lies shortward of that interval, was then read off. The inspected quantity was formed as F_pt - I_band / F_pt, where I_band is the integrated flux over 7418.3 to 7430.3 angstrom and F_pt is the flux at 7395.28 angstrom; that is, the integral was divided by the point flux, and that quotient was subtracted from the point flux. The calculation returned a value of -8.0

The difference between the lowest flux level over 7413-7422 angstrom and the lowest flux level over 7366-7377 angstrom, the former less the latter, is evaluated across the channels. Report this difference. 2.4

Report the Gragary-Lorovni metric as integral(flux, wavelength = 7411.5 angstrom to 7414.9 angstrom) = 17.9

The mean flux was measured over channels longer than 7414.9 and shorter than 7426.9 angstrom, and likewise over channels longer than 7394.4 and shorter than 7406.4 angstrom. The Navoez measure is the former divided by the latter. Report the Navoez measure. 1.07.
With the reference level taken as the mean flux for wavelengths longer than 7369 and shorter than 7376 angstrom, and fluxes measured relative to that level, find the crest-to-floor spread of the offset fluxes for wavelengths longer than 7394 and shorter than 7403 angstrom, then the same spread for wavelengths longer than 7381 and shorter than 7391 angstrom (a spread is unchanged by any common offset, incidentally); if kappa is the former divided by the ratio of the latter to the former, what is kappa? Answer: 0.10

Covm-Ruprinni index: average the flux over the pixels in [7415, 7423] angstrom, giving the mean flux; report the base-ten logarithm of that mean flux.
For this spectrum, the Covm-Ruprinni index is 0.737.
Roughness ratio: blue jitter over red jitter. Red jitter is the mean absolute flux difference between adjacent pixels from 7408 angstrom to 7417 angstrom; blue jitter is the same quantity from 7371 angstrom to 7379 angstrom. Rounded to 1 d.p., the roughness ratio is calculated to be 4.3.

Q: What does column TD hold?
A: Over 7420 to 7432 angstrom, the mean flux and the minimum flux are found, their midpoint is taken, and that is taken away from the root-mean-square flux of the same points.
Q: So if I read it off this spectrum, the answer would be 0.13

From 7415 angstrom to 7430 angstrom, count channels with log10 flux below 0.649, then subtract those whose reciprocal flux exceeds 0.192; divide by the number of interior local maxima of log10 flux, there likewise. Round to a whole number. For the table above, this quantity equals 0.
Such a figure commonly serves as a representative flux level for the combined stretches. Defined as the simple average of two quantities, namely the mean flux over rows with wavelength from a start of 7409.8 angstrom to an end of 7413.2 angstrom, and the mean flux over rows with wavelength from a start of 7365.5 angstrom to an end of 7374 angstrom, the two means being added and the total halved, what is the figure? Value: 4.1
